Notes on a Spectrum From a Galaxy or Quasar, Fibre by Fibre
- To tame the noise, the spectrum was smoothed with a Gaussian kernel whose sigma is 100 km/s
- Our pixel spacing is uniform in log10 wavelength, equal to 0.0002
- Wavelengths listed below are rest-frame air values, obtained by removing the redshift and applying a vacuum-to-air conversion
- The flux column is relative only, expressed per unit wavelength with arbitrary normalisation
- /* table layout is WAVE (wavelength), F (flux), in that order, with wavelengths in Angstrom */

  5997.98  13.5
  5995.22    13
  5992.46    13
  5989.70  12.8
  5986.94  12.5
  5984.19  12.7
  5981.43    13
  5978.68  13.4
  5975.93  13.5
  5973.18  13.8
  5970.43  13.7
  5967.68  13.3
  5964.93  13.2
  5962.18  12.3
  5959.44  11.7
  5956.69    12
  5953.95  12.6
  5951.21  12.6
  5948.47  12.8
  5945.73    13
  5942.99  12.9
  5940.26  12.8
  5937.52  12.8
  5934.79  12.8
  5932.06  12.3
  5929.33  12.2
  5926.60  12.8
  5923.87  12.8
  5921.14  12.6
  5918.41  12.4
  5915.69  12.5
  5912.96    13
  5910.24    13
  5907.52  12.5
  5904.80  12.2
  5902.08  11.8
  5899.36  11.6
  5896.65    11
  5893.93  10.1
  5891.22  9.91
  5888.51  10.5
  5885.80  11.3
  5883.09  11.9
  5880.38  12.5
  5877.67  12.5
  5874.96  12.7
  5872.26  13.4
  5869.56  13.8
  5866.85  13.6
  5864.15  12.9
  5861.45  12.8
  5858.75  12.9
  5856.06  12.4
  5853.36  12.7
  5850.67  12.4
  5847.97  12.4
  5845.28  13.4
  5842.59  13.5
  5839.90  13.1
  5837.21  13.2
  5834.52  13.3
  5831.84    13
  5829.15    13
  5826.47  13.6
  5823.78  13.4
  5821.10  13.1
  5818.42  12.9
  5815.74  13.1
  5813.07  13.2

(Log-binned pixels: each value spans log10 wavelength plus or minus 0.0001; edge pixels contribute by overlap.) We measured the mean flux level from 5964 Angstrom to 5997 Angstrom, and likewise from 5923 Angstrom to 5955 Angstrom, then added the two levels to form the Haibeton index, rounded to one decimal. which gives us 25.9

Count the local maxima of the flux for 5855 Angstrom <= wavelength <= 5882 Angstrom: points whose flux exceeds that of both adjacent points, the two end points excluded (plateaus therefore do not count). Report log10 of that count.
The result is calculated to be 0.30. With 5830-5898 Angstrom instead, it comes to 0.70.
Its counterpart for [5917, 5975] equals 0.00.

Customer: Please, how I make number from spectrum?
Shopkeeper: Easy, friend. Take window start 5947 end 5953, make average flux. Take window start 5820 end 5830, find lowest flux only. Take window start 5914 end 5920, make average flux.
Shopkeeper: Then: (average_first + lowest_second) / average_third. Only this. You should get 2.06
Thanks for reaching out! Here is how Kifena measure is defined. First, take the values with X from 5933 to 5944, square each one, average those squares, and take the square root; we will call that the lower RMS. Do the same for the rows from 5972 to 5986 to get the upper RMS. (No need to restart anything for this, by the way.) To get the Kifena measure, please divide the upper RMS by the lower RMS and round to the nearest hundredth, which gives 1.04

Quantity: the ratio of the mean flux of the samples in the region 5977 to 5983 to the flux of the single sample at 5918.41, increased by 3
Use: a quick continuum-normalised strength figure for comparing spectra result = 4.06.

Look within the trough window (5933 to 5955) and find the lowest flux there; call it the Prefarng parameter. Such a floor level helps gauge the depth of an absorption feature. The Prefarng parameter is 12.6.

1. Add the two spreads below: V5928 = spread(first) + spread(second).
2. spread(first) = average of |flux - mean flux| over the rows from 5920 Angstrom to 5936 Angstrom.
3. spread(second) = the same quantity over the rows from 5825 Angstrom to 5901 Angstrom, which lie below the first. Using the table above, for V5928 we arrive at 1.0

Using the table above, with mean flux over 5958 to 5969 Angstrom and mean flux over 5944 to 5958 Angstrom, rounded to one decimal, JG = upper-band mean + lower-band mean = 25.2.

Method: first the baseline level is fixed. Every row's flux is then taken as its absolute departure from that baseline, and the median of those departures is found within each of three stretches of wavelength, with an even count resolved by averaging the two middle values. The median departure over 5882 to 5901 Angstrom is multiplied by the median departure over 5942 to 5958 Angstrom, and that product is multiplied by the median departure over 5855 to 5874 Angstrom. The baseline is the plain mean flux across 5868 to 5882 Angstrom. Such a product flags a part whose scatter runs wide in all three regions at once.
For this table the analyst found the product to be 0.23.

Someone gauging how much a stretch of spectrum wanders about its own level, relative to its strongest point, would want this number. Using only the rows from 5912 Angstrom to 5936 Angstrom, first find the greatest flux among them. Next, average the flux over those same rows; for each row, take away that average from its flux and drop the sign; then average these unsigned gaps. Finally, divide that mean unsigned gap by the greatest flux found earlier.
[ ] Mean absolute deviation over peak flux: 0.017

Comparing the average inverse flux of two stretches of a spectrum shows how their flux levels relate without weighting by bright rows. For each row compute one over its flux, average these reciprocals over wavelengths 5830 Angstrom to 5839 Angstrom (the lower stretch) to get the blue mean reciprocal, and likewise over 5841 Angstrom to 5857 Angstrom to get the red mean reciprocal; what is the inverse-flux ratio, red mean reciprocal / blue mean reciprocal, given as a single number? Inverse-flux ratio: 1.03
